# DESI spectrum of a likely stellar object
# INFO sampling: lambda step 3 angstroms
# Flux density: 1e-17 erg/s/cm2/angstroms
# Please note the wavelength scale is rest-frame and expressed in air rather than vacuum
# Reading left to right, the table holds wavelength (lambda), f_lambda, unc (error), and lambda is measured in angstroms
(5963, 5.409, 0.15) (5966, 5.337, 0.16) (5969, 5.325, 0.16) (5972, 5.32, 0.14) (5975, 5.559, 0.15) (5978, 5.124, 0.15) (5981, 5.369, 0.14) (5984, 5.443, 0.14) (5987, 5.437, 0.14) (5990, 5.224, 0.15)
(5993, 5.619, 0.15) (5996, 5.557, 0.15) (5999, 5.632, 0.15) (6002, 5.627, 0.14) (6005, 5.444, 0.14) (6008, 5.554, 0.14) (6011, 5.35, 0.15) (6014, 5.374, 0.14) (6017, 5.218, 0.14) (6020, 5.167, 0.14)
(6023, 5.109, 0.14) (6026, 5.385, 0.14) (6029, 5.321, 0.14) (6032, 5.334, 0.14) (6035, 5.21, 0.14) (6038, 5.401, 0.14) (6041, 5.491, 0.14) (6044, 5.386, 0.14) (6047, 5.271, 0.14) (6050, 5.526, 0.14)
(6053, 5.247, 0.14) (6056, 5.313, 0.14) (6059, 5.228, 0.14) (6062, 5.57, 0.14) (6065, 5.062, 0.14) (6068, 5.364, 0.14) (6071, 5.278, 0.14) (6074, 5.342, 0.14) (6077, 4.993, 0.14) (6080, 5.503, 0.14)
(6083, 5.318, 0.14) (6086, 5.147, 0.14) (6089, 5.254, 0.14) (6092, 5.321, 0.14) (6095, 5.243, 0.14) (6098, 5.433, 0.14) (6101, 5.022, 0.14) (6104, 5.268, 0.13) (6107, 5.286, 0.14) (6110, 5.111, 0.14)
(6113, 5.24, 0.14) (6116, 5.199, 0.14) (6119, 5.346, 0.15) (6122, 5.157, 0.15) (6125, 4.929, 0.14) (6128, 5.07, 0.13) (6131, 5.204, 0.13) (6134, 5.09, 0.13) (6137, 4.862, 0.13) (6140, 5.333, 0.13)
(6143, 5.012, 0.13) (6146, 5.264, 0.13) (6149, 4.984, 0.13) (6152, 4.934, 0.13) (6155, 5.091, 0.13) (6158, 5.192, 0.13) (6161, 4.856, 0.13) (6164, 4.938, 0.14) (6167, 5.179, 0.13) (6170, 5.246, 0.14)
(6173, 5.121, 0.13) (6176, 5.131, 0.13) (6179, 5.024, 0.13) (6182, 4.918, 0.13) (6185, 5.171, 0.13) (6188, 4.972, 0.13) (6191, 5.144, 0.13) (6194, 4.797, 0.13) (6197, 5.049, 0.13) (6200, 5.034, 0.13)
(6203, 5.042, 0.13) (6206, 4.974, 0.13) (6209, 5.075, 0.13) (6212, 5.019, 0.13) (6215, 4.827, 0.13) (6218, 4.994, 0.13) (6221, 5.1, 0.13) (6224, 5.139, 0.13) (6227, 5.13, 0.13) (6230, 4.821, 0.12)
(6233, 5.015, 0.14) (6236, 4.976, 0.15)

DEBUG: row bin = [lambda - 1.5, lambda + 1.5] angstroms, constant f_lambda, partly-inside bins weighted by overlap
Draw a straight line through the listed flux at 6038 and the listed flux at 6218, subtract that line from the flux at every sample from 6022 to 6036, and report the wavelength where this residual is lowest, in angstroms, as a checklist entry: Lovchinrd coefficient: 6023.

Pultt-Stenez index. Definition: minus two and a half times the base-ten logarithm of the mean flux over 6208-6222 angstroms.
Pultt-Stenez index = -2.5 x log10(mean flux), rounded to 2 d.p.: -1.75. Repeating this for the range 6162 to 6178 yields -1.77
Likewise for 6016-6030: -1.80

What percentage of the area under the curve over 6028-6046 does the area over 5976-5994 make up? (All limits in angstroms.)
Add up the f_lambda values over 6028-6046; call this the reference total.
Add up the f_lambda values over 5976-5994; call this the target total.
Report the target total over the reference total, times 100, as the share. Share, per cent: 100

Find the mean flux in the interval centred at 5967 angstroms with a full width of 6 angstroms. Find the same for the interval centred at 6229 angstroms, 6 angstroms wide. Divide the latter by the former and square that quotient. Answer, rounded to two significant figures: 0.87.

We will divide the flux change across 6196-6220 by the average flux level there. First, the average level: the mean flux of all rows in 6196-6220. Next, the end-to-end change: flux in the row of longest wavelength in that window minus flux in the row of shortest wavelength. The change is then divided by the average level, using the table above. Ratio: -0.01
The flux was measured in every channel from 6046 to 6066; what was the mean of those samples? 5.32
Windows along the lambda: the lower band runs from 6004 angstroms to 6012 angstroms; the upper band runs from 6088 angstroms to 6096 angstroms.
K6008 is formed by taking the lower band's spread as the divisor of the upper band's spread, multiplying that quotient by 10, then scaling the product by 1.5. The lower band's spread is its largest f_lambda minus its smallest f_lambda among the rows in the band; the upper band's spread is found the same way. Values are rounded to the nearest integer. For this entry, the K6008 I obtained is 6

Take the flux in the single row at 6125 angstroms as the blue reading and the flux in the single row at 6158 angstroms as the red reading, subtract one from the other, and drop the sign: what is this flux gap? 0.26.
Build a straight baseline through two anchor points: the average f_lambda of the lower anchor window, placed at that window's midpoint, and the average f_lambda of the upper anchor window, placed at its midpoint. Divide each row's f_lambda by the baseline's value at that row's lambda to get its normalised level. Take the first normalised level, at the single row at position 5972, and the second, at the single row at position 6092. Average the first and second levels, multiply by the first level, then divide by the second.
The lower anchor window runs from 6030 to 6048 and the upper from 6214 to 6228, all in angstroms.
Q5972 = 0.96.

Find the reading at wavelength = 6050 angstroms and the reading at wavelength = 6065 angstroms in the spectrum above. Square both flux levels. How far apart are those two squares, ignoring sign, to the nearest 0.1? 4.9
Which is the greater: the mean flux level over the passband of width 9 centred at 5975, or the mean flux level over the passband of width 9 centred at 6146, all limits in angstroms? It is 5.33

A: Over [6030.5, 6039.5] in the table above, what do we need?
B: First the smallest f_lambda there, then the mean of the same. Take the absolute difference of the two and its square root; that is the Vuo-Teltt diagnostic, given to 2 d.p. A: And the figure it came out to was 0.32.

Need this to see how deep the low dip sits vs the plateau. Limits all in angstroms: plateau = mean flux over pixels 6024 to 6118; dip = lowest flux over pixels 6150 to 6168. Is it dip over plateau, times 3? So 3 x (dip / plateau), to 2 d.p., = 2.75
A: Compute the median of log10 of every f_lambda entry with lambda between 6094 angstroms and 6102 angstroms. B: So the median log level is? 0.720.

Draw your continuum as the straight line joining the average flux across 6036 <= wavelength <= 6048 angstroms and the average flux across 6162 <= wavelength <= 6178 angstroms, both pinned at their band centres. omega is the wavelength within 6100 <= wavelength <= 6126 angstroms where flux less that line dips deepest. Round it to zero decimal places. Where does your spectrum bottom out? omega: 6125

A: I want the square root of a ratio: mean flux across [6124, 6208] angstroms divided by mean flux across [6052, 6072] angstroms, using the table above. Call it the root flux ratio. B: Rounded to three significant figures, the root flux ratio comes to 0.977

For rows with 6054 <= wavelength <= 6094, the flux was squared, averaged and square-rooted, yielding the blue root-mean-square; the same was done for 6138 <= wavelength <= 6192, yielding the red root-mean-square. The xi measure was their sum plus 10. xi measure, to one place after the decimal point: 20.4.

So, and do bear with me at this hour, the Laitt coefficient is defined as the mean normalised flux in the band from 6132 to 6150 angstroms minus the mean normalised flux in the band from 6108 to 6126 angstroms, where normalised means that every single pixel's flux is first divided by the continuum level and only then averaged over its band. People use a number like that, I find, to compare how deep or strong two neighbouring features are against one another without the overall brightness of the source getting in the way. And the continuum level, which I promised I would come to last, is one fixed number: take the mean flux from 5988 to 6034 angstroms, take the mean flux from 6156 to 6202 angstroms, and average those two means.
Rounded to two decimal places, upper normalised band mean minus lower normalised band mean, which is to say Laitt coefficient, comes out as -0.01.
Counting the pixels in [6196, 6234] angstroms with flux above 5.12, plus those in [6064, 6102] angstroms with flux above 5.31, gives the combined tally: 8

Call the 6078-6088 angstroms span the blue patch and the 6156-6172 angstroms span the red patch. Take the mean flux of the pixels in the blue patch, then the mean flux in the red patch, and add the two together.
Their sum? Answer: 10.4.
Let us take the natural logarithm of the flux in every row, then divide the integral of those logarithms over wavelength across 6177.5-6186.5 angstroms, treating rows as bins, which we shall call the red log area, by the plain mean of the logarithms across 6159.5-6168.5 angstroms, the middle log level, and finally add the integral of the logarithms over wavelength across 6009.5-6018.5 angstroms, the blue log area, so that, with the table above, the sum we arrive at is 24.1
